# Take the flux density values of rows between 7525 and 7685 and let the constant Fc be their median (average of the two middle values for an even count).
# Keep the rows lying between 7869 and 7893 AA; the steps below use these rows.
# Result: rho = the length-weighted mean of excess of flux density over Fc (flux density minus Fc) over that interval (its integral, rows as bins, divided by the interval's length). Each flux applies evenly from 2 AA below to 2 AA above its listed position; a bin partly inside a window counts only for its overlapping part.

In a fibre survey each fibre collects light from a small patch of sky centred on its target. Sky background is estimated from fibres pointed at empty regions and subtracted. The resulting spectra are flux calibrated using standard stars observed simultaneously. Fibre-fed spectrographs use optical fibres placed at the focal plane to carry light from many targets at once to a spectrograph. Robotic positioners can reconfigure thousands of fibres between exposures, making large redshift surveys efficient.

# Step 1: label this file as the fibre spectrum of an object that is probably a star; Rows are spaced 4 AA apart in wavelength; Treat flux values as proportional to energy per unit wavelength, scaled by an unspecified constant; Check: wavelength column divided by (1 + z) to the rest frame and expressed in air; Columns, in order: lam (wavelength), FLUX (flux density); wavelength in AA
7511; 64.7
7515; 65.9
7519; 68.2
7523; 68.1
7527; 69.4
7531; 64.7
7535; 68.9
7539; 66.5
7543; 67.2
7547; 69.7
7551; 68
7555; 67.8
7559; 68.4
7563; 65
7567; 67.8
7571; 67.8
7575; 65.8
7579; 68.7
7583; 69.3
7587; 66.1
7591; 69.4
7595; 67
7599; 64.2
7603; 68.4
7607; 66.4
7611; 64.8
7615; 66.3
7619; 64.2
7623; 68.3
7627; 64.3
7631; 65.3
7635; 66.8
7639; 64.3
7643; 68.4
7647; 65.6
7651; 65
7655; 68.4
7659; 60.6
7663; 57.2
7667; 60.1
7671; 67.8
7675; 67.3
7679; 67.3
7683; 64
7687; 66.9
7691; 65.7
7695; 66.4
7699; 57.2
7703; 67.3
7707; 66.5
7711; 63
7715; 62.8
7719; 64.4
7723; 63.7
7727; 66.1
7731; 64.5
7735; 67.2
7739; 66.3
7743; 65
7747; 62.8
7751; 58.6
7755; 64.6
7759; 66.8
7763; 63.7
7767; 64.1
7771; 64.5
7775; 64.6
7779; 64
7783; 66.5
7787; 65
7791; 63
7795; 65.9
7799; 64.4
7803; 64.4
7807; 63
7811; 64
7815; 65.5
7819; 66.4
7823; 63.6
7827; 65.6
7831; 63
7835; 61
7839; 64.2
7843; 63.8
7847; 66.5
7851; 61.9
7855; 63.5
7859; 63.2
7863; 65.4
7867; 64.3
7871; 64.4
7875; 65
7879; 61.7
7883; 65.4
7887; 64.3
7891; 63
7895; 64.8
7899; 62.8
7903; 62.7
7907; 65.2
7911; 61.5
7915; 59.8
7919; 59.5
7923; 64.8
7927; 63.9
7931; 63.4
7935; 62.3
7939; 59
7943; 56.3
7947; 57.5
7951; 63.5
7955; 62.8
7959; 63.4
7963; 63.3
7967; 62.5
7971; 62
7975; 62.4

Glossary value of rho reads -2.9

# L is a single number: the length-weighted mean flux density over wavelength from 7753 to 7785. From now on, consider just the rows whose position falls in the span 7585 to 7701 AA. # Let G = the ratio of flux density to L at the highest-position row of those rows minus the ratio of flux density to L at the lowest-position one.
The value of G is -0.14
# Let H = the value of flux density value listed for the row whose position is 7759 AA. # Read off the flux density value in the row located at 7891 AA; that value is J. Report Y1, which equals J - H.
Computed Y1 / -3.8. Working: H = 66.8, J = 63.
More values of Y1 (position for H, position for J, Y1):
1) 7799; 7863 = 1.0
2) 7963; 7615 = 3.0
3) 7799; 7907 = 0.8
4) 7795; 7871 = -1.5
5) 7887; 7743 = 0.7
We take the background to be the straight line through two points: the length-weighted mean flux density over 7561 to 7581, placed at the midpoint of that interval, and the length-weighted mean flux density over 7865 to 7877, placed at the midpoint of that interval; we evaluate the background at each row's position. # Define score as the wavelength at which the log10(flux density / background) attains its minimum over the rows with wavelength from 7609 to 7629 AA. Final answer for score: 7619 AA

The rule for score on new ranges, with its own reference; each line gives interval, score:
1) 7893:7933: 7919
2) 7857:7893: 7879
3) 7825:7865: 7835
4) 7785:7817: 7791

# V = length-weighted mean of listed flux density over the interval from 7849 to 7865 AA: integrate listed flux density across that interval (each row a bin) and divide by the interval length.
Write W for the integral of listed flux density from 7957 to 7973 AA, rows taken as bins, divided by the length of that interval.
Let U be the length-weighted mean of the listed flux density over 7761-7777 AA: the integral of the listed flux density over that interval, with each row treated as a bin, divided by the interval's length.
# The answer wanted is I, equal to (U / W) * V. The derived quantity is 65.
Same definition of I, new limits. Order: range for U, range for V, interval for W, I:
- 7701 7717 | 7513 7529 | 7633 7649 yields 66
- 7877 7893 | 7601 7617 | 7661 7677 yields 67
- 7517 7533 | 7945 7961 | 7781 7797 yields 64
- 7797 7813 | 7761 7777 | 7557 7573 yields 61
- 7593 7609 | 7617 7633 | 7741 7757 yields 69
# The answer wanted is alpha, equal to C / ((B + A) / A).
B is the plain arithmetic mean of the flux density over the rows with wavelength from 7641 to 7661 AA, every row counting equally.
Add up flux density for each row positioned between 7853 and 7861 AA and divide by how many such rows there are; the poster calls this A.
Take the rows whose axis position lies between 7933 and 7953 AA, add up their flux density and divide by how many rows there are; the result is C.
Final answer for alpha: 29.3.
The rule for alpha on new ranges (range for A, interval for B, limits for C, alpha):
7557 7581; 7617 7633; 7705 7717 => 32.5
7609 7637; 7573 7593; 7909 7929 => 30.5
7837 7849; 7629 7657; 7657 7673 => 30.4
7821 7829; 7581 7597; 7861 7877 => 31.6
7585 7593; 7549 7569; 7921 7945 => 30.9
